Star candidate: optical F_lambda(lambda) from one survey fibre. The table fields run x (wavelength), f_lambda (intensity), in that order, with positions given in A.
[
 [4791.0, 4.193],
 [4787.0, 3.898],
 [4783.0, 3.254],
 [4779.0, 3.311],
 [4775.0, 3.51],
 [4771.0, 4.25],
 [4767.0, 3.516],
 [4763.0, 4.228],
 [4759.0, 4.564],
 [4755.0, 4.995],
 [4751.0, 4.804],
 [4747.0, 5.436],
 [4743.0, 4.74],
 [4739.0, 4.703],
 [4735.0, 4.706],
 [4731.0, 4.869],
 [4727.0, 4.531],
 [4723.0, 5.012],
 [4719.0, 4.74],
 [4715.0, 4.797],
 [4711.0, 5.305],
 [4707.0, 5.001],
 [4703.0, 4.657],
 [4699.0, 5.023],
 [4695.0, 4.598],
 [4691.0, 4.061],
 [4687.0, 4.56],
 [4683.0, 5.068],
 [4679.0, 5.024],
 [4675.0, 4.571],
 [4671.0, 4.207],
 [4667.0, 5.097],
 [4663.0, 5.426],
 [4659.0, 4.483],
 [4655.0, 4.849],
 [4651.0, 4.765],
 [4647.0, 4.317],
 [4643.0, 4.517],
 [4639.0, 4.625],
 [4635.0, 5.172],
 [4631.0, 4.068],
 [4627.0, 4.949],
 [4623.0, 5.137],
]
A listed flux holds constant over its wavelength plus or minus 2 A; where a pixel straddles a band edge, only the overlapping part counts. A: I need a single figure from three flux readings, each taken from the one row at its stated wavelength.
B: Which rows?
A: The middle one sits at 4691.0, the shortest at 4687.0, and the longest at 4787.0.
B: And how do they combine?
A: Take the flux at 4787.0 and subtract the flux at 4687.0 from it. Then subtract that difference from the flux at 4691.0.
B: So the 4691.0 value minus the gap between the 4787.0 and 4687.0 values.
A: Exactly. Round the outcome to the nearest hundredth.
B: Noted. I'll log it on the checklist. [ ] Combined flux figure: 4.72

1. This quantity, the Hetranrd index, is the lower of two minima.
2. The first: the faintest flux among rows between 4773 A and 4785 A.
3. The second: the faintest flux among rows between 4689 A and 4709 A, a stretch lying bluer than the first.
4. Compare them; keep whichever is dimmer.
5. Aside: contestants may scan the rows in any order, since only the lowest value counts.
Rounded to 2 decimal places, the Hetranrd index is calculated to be 3.25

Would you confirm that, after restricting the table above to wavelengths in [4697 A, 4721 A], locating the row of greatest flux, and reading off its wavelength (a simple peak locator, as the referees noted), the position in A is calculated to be 4711.0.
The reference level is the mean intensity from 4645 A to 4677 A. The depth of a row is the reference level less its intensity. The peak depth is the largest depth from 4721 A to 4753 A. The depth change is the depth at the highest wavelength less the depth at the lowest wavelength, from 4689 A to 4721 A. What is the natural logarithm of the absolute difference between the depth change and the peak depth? -0.15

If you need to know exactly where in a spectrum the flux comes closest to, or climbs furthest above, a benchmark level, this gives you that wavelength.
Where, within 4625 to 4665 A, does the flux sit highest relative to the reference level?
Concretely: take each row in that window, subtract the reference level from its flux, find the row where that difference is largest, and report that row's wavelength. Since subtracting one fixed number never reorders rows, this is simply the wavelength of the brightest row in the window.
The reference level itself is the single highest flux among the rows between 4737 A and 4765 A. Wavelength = 4663.0 A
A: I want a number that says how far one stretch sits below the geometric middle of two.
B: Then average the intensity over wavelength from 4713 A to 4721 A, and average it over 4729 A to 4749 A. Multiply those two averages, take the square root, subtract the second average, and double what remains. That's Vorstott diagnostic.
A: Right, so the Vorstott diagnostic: -0.1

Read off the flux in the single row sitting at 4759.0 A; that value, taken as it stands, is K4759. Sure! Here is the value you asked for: 4.564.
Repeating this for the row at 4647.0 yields 4.317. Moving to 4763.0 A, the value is 4.228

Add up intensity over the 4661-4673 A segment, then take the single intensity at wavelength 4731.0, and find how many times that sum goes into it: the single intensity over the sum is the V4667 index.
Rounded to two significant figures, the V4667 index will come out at 0.33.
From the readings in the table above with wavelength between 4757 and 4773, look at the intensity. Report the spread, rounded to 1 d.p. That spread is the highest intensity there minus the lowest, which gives 1.0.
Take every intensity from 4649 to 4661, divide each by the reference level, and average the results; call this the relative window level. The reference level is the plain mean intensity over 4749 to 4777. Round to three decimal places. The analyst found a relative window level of 1.101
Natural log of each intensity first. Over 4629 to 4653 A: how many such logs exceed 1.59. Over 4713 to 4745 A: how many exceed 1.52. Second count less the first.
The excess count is 6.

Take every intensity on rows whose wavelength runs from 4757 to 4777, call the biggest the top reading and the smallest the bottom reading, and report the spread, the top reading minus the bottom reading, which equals 1.05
